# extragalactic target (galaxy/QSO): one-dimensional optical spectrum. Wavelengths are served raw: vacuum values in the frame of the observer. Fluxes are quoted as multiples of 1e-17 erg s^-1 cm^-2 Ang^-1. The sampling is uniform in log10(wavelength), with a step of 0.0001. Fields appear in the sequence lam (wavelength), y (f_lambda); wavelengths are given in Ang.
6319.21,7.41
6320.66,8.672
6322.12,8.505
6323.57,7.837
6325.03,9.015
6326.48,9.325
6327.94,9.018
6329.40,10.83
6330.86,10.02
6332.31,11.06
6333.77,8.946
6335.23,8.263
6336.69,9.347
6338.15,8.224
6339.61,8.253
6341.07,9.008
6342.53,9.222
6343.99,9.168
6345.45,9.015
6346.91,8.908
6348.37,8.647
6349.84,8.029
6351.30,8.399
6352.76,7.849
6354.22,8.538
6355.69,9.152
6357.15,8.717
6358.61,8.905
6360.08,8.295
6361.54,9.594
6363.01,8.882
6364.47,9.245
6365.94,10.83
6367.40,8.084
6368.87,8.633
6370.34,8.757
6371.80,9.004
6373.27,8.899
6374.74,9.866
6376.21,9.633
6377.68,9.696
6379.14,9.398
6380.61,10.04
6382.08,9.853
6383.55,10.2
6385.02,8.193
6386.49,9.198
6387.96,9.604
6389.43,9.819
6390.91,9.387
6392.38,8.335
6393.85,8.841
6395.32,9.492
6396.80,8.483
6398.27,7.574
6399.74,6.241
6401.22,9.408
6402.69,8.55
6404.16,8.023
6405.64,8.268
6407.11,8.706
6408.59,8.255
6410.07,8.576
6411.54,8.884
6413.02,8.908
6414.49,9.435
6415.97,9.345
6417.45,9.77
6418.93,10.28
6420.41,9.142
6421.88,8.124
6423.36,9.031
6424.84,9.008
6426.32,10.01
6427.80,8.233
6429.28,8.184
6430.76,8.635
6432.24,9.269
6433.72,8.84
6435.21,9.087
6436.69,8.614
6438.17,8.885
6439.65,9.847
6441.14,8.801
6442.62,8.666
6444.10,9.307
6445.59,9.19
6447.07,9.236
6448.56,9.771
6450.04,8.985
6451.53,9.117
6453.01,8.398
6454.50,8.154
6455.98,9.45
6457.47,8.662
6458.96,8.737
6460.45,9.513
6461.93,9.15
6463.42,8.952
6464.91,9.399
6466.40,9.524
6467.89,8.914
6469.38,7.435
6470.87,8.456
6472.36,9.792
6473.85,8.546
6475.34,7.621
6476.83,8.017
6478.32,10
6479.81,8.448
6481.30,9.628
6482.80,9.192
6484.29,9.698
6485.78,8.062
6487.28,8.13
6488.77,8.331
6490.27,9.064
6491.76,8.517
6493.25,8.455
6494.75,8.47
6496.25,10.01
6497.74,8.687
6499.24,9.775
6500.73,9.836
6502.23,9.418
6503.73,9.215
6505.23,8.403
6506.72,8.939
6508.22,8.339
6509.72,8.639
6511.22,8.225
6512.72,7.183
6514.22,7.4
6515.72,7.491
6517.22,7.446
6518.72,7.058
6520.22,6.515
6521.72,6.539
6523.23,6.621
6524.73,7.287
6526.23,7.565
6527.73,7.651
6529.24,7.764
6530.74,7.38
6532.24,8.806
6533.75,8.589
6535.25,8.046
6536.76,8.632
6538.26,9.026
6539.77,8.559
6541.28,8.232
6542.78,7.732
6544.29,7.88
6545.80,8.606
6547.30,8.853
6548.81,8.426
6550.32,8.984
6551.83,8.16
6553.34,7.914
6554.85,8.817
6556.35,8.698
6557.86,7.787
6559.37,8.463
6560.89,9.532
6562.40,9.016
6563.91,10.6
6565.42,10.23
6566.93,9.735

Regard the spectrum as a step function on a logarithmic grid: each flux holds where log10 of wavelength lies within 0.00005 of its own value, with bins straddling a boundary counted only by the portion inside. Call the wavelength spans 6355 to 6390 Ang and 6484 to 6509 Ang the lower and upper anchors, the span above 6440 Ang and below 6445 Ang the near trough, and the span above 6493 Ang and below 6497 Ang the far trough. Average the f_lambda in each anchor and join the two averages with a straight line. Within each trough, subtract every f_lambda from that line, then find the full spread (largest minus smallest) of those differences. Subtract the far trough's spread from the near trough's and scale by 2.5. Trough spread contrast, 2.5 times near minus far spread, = -2.3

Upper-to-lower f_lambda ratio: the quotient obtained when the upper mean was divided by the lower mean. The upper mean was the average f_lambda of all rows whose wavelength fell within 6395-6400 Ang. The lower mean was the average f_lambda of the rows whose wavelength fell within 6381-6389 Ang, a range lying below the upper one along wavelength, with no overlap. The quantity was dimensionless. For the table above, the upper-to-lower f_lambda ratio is 0.84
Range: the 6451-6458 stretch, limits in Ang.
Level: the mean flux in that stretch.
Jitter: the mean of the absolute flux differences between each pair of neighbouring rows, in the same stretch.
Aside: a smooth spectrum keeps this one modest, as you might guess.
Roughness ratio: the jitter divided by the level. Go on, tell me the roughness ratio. 0.09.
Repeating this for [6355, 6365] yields 0.07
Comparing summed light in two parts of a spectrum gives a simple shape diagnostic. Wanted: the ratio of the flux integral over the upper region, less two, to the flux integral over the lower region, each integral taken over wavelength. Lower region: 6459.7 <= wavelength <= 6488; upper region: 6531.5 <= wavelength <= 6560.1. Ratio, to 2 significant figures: 0.95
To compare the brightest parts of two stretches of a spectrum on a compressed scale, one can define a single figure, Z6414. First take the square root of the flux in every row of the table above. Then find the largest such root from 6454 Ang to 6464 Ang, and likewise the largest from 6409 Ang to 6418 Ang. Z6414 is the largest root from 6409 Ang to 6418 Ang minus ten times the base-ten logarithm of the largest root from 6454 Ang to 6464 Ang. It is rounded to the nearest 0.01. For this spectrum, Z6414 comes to -1.77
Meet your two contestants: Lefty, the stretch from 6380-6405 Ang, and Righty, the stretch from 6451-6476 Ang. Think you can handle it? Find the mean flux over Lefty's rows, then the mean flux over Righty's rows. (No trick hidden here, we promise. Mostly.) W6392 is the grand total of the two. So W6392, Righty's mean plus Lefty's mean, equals 17.7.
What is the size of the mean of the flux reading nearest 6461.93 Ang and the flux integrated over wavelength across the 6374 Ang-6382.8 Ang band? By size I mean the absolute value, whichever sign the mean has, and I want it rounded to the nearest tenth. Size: 47.5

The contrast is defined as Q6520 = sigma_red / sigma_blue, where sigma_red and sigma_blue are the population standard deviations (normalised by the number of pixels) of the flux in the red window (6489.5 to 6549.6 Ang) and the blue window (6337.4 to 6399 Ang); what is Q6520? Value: 1.27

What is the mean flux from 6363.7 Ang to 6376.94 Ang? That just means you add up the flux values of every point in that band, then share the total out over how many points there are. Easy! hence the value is 9.2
